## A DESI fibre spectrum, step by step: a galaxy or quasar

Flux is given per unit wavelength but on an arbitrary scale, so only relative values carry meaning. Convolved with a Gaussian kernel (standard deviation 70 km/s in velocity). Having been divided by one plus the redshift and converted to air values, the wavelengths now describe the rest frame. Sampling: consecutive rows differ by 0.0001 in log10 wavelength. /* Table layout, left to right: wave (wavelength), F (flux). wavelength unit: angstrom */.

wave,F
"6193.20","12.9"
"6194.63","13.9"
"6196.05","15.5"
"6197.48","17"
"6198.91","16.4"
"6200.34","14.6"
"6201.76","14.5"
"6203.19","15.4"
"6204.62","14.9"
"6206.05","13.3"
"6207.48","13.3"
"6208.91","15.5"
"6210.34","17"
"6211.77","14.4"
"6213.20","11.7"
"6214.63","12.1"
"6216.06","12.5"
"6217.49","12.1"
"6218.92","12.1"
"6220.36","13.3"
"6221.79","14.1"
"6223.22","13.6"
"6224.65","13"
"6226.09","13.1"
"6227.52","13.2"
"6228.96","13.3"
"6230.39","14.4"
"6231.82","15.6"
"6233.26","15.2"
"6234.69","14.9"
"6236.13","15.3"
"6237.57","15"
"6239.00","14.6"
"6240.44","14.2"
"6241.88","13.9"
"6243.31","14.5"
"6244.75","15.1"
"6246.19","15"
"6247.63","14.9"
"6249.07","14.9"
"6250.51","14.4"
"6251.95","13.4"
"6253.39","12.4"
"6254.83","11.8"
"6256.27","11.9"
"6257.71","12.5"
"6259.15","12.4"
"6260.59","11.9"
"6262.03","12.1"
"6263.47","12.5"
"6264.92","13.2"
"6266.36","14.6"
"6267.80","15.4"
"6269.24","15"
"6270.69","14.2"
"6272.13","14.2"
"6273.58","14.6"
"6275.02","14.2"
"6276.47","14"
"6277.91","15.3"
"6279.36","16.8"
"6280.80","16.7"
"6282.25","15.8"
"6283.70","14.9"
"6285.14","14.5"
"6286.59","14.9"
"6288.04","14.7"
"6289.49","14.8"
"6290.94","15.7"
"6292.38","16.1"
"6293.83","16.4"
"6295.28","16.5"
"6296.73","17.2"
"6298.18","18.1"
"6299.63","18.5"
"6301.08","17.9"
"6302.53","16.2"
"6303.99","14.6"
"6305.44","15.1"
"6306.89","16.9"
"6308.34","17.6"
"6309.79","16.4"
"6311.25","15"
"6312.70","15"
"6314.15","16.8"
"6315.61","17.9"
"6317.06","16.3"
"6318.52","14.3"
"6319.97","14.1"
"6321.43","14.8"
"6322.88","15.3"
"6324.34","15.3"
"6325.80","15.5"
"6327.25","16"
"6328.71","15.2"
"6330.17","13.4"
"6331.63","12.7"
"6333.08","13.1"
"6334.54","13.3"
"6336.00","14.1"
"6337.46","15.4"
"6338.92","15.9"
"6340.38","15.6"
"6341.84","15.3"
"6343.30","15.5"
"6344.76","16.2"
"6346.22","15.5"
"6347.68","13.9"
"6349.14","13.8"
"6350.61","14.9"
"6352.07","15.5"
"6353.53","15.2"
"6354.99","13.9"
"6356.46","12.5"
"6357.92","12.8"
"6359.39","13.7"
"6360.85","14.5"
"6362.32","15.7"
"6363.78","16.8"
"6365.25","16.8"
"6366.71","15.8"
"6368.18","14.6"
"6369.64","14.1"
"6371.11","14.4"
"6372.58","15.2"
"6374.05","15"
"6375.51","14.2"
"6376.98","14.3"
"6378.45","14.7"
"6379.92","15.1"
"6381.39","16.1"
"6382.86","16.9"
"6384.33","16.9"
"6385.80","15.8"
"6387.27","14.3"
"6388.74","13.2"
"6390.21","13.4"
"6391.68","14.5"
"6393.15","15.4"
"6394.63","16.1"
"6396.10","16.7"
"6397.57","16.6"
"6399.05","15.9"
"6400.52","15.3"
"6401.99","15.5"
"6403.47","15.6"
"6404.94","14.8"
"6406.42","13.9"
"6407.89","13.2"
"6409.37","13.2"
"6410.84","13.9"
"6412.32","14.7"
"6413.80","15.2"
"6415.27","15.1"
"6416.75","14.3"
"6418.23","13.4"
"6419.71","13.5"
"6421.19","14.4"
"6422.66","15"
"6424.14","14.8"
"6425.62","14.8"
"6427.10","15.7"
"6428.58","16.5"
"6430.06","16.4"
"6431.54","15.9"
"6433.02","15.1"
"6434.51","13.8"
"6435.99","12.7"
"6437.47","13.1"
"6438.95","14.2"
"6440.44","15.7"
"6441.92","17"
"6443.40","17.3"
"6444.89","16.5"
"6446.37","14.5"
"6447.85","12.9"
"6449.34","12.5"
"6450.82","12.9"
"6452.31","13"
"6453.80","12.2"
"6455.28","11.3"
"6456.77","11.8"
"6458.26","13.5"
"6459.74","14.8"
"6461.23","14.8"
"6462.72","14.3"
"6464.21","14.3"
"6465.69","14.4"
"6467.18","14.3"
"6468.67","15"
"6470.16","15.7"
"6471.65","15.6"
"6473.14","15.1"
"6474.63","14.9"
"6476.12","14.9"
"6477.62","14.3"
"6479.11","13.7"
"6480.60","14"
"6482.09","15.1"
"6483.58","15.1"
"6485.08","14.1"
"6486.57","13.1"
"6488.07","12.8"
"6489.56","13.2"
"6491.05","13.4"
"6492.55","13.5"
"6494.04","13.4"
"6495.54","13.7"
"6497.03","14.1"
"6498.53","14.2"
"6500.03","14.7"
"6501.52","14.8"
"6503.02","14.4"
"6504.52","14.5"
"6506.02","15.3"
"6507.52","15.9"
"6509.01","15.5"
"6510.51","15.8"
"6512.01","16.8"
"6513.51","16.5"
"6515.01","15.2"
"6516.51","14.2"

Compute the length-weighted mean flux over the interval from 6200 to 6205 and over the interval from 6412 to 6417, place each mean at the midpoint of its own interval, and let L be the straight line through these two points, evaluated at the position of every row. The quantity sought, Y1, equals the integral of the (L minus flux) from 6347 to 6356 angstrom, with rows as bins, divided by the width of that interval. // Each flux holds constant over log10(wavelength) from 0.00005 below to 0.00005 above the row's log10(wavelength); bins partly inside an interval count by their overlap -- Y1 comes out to 0.4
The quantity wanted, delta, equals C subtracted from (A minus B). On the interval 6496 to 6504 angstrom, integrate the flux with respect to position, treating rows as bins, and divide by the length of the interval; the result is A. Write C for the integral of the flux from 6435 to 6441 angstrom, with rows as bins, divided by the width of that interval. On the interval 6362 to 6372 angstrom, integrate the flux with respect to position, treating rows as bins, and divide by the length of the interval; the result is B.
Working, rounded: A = 14.4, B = 15.4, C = 13.9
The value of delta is -14.9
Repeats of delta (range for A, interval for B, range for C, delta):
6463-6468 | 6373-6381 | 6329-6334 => -13.7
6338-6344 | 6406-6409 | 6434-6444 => -12.7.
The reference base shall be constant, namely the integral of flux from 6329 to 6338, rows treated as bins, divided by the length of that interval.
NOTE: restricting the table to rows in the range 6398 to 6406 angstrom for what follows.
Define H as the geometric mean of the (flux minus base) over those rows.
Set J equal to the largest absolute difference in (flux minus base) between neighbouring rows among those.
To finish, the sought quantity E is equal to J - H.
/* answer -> -0.87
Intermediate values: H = 1.67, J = 0.8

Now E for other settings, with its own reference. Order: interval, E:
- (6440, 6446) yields -1.55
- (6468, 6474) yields -0.92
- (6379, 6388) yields -0.37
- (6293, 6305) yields -1.21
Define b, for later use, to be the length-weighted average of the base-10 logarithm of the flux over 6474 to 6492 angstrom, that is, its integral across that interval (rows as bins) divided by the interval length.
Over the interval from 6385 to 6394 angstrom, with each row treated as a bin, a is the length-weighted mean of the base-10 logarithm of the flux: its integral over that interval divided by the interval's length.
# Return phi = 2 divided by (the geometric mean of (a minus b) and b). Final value 16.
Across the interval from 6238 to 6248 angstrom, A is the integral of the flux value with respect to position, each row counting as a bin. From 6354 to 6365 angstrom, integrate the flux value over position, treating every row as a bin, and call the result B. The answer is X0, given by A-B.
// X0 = -12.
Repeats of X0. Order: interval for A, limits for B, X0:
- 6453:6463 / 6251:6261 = 8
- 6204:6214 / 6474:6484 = -3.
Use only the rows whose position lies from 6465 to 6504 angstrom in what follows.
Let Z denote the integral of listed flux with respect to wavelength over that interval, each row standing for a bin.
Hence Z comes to 557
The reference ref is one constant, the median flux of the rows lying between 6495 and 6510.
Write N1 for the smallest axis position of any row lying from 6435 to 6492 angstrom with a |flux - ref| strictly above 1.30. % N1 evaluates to 6435.99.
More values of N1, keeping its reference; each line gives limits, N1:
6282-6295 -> 6292.38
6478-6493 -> 6486.57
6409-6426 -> 6409.37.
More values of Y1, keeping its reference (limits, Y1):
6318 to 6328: -0.2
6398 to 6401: -0.8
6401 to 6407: -0.1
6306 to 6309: -2.2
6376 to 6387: -0.7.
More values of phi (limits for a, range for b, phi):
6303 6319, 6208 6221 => 7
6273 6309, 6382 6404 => 16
